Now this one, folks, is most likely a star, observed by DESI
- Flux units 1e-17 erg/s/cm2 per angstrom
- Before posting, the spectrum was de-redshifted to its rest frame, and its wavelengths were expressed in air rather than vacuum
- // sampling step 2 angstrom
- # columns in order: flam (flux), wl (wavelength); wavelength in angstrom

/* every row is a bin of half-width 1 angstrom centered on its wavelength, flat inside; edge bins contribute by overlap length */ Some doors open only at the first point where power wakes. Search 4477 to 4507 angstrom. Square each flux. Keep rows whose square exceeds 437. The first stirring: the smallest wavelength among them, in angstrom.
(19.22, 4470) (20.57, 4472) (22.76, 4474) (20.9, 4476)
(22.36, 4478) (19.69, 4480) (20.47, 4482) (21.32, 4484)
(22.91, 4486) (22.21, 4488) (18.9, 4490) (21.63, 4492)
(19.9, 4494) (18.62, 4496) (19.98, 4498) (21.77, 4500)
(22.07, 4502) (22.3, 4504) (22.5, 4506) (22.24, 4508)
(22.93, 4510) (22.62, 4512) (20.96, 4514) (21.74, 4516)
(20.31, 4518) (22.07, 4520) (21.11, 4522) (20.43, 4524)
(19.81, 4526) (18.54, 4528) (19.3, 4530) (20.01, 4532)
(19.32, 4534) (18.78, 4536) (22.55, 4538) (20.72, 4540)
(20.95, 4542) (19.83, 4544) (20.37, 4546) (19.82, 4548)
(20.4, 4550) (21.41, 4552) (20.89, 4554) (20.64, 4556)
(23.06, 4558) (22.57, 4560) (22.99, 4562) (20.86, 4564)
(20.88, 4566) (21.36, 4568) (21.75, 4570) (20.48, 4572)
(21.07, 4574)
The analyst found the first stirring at 4478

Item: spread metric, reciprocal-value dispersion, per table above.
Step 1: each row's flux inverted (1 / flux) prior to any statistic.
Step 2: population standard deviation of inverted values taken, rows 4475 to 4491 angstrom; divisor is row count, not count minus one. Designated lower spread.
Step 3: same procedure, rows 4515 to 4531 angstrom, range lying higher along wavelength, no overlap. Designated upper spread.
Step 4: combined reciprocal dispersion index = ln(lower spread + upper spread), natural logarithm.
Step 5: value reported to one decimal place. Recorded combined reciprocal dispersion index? -5.2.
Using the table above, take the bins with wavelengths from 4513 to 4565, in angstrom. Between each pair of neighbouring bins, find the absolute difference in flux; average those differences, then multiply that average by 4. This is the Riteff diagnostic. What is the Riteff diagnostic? 4.17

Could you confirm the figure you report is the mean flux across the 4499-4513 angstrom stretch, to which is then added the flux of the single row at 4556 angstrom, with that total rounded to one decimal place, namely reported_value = 43.0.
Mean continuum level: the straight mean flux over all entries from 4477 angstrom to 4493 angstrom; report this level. 21.2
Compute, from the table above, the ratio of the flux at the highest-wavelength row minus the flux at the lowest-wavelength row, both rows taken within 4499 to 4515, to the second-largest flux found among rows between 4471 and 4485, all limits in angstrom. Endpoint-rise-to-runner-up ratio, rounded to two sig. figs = -0.036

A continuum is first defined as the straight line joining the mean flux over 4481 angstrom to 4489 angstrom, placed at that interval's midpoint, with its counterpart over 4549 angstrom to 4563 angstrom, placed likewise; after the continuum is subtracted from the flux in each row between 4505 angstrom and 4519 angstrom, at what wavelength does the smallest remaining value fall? 4518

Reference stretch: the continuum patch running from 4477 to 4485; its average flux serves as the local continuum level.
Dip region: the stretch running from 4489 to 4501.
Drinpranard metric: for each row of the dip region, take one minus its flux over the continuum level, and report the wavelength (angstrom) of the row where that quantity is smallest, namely 4500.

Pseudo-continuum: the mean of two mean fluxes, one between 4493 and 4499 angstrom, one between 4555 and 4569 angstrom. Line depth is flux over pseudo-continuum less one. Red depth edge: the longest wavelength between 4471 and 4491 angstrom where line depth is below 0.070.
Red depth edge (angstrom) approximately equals 4490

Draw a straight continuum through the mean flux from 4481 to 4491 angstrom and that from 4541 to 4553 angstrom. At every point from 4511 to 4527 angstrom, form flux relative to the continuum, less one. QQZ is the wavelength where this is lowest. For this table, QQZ 4526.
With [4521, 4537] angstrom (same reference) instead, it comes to 4528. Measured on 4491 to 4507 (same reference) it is 4496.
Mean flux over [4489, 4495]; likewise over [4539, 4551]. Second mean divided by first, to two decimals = 1.01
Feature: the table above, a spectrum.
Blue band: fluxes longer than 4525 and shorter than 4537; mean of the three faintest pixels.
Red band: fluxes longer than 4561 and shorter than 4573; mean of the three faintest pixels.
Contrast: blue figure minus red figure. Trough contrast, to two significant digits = -1.9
